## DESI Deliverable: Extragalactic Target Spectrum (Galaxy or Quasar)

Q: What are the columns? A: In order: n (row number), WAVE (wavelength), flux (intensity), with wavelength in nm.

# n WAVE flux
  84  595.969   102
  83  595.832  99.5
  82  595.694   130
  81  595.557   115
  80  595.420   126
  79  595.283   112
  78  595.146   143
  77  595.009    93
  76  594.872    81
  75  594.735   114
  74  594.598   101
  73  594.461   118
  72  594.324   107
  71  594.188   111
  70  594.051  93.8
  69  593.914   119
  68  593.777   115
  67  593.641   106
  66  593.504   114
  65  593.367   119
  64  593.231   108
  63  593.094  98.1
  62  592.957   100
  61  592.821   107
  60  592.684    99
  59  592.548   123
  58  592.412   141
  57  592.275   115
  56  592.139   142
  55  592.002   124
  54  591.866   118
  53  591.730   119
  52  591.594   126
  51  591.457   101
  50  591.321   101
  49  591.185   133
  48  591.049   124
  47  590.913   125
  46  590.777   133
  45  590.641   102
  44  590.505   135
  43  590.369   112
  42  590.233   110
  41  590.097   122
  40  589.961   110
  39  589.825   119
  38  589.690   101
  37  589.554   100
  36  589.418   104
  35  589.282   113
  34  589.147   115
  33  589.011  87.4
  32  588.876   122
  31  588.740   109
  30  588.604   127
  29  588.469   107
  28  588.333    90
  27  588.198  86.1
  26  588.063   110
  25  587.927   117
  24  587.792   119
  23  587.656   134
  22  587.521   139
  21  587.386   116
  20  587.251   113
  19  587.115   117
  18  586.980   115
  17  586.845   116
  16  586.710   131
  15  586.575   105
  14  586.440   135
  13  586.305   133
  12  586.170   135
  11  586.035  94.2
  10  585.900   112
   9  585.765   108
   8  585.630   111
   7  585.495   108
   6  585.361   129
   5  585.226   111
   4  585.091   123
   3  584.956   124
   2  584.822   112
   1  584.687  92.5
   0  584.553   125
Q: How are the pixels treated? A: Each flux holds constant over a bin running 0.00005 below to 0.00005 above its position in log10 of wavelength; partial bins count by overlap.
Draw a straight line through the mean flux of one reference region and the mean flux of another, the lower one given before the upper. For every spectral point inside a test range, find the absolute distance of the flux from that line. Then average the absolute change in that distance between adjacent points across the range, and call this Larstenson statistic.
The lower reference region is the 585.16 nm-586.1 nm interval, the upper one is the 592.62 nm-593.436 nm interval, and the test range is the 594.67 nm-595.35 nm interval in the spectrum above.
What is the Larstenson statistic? 21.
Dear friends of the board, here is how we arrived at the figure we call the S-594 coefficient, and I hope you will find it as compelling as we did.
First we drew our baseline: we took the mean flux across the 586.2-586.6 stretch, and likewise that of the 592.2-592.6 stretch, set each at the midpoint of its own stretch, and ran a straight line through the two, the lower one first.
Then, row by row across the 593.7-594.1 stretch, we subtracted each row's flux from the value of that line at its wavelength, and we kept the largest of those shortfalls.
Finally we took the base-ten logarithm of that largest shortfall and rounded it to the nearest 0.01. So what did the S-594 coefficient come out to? 1.52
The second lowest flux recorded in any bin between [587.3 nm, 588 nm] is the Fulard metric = 117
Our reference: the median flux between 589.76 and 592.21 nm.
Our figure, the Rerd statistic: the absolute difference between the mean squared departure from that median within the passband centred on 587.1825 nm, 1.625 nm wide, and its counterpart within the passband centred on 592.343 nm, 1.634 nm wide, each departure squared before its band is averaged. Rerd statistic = 108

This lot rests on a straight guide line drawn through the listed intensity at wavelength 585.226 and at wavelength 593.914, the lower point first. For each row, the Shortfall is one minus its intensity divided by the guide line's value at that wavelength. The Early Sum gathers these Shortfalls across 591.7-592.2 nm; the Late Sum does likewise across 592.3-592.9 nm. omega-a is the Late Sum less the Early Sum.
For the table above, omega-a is 0.30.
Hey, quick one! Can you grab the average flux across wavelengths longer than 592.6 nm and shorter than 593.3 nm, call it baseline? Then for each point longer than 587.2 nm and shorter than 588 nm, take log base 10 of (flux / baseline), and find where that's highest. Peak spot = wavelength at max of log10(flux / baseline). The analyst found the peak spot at 587.521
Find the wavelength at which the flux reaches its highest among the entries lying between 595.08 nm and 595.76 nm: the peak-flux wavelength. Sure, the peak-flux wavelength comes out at 595.146 nm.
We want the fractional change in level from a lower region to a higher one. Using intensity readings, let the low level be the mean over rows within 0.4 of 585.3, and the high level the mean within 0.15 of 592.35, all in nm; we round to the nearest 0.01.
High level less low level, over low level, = 0.09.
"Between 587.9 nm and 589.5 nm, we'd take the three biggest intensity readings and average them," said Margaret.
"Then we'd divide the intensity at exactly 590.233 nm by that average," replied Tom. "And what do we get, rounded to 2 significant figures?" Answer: 0.90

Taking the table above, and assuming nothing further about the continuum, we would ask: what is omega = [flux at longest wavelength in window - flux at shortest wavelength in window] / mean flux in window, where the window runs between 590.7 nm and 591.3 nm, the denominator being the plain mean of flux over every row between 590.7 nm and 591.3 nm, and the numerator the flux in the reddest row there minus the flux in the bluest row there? 0.00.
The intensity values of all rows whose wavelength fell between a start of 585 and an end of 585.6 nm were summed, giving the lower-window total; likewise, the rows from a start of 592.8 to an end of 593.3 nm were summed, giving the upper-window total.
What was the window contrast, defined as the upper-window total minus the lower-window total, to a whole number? -58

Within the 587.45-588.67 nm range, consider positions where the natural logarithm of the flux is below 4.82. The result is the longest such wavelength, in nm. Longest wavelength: 588.469 nm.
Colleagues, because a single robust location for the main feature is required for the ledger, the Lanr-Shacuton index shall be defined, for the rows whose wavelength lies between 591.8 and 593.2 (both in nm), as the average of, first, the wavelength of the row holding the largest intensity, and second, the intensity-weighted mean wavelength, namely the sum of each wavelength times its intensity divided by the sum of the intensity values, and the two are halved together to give 592.29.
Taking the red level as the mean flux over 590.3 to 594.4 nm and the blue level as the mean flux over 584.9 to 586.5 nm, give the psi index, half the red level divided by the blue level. 0.488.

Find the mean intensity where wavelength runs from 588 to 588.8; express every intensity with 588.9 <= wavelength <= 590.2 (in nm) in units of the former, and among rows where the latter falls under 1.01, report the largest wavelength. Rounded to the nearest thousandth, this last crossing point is 589.690 nm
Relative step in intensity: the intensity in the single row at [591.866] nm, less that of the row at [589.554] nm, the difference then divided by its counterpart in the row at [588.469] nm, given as 0.17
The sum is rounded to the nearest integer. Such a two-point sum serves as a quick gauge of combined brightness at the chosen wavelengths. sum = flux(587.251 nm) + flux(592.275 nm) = 228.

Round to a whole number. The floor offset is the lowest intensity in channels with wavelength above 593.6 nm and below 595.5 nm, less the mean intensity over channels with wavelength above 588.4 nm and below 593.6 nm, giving -34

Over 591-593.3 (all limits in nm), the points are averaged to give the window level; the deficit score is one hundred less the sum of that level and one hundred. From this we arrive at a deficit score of -116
